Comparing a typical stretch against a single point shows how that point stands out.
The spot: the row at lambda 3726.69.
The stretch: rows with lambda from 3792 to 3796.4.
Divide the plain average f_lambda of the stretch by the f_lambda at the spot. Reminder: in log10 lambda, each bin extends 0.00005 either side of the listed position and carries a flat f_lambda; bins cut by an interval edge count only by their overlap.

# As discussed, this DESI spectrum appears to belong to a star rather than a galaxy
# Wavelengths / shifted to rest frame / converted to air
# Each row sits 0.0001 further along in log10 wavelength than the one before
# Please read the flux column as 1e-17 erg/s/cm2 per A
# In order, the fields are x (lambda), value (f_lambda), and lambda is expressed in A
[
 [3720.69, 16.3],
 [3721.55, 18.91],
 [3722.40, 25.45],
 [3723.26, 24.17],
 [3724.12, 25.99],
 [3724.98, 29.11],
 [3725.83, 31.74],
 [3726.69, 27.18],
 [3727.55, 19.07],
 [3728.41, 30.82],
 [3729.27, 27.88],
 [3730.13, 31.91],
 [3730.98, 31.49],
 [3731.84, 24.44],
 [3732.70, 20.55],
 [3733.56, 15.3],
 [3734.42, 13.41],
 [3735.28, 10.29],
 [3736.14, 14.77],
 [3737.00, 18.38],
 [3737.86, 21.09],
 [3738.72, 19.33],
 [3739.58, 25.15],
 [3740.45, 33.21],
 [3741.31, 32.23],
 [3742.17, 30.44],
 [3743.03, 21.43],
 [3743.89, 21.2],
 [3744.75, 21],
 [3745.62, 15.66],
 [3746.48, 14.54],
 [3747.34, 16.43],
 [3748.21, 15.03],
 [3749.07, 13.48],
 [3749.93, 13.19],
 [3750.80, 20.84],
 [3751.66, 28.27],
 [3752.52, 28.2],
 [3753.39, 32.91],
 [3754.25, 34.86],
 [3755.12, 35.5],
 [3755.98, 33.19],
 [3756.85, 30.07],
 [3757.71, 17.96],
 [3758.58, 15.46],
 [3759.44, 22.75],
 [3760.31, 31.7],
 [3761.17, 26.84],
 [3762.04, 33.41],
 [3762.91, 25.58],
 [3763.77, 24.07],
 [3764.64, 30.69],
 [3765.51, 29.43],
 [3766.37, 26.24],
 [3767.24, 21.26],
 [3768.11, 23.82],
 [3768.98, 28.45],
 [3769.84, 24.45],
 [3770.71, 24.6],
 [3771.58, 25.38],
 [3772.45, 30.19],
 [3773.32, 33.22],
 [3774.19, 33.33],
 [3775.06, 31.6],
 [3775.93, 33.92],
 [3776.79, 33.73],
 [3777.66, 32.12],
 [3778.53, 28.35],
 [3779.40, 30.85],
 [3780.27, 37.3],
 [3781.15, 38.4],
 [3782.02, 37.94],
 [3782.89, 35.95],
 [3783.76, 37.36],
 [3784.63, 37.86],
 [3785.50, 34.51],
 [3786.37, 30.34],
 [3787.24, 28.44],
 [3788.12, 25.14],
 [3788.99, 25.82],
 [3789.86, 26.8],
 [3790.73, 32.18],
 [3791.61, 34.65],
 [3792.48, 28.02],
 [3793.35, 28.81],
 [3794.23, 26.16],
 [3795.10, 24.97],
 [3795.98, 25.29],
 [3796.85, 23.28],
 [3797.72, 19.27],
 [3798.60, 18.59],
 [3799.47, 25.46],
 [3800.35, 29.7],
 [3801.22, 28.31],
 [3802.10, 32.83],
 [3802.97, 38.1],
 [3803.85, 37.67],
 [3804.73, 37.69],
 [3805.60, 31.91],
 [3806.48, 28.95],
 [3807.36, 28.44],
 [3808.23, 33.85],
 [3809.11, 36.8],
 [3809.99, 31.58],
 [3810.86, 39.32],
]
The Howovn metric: 0.98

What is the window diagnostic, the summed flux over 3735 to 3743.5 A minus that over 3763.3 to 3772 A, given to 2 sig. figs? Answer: -32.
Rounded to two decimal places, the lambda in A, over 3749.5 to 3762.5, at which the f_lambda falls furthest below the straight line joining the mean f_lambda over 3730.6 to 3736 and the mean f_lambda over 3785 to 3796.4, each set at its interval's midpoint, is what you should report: 3749.93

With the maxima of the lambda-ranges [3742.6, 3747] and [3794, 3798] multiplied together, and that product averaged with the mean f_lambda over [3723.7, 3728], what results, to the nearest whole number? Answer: 294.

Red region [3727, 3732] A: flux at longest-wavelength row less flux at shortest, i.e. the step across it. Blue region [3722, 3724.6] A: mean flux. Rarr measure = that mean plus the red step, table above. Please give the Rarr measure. 31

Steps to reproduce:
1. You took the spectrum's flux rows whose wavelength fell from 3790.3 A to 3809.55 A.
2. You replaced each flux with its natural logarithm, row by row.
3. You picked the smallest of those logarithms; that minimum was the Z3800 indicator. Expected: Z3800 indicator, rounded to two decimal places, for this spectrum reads 2.92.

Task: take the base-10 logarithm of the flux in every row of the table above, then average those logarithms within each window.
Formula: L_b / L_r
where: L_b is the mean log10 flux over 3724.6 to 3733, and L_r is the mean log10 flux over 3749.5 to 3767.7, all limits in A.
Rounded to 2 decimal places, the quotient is 1.01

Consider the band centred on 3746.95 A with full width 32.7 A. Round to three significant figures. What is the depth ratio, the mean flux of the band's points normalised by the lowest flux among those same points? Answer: 2.25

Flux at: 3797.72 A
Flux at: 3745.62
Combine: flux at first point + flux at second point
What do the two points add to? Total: 35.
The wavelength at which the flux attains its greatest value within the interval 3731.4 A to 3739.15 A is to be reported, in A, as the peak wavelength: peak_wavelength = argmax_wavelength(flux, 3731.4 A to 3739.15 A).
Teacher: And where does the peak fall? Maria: 3731.84 A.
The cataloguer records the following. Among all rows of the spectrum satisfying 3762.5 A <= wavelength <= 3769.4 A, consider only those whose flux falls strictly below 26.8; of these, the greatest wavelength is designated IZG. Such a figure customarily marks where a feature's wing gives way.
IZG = 3768.11 A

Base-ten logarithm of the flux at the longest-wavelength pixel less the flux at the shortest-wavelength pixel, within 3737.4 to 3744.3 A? -0.96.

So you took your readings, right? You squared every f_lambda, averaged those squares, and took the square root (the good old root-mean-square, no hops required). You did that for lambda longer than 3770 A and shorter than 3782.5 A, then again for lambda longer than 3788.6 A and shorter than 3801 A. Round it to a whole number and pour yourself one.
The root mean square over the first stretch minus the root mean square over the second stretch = 6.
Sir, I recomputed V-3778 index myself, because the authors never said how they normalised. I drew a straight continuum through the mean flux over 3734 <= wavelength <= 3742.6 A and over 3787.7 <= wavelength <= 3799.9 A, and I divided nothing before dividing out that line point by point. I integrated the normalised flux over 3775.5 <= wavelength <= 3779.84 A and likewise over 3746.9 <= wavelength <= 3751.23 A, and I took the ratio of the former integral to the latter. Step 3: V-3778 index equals 1.85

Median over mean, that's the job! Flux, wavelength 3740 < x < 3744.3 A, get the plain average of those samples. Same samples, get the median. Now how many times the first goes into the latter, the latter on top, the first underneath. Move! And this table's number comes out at 1.10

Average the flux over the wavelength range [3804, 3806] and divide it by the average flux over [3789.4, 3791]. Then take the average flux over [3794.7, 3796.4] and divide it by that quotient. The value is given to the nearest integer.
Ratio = 21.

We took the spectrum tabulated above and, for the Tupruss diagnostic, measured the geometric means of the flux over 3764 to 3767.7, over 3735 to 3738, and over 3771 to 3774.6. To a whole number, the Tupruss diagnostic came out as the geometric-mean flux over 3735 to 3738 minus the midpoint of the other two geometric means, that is -13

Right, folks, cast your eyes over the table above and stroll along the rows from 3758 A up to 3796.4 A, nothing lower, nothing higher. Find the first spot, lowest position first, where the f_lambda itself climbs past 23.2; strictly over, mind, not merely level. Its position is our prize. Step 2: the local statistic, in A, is 3760.31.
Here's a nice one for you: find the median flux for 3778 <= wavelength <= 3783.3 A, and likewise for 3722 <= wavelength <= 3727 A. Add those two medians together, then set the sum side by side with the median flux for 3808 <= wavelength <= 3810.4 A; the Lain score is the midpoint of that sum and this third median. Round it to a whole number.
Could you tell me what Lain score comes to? 49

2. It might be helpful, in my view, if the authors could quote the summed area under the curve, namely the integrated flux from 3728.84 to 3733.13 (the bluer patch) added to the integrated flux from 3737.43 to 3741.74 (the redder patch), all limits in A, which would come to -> 230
